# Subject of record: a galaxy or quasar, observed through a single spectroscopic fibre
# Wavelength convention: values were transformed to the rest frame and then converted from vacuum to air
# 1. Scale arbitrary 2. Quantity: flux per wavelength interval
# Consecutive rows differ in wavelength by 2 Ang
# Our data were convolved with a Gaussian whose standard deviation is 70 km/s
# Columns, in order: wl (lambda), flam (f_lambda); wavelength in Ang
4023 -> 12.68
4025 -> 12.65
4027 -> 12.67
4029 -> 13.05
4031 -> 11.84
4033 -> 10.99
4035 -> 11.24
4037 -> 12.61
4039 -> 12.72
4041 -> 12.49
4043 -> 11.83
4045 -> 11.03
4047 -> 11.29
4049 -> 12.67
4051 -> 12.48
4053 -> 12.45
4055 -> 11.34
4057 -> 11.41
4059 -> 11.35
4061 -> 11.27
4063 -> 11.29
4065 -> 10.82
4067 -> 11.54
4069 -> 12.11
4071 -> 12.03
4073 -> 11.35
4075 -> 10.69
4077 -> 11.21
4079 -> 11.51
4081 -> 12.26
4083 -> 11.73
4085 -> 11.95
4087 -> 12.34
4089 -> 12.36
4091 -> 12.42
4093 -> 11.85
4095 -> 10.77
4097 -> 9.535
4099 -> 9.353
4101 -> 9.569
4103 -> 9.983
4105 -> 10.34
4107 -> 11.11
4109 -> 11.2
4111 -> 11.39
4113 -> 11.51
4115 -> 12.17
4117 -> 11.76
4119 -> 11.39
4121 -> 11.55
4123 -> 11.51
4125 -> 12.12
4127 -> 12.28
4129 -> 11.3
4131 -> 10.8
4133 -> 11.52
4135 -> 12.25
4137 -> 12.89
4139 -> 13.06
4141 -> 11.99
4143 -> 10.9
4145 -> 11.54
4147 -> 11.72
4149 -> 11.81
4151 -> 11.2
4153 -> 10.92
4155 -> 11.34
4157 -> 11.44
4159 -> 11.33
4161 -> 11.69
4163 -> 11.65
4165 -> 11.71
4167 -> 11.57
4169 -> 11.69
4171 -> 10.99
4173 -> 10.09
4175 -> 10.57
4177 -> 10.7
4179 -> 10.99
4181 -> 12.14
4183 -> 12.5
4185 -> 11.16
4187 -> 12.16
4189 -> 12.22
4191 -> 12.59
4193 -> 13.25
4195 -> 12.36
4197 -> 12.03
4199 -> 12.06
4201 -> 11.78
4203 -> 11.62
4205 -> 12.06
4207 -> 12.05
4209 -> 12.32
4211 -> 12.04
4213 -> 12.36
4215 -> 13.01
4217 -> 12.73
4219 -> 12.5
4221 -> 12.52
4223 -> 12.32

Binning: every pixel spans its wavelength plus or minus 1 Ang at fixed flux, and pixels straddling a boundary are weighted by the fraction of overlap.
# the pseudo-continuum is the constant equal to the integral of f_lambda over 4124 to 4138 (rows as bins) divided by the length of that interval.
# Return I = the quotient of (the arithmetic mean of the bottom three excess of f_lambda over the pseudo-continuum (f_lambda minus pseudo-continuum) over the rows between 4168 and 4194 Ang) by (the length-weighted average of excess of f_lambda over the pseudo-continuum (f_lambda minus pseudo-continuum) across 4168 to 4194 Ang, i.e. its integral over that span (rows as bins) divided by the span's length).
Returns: 5.5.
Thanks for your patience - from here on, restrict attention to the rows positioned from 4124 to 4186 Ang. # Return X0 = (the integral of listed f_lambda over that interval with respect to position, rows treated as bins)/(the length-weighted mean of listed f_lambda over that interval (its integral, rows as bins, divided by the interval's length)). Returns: 62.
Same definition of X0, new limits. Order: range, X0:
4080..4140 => 60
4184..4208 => 24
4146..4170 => 24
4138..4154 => 16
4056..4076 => 20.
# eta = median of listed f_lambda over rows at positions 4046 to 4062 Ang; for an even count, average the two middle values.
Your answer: 11.38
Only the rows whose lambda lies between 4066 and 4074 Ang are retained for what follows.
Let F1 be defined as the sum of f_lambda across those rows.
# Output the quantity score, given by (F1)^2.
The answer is 2212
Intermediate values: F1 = 47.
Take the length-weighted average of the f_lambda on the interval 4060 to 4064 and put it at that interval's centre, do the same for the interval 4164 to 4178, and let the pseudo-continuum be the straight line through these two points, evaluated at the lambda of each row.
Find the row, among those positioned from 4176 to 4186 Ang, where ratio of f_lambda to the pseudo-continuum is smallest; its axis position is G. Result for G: 4177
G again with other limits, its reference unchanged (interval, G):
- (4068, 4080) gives 4075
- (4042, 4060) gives 4045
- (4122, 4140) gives 4131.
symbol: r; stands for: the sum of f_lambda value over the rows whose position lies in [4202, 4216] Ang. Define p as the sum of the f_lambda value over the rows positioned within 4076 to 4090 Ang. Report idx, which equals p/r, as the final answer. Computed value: 0.98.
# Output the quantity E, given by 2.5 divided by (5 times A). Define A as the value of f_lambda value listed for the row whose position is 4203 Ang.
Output 0.043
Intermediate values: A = 11.62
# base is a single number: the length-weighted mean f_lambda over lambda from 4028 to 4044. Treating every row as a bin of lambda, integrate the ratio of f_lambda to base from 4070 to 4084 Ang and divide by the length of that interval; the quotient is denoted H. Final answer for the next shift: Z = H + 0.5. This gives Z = 1.45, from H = 0.95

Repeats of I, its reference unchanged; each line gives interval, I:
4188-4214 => -0.2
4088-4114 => 2.4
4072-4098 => 4.5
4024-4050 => -3.9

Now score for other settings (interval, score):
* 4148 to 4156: 2049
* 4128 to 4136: 2104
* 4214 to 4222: 2577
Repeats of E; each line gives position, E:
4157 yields 0.044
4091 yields 0.040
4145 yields 0.043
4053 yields 0.040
